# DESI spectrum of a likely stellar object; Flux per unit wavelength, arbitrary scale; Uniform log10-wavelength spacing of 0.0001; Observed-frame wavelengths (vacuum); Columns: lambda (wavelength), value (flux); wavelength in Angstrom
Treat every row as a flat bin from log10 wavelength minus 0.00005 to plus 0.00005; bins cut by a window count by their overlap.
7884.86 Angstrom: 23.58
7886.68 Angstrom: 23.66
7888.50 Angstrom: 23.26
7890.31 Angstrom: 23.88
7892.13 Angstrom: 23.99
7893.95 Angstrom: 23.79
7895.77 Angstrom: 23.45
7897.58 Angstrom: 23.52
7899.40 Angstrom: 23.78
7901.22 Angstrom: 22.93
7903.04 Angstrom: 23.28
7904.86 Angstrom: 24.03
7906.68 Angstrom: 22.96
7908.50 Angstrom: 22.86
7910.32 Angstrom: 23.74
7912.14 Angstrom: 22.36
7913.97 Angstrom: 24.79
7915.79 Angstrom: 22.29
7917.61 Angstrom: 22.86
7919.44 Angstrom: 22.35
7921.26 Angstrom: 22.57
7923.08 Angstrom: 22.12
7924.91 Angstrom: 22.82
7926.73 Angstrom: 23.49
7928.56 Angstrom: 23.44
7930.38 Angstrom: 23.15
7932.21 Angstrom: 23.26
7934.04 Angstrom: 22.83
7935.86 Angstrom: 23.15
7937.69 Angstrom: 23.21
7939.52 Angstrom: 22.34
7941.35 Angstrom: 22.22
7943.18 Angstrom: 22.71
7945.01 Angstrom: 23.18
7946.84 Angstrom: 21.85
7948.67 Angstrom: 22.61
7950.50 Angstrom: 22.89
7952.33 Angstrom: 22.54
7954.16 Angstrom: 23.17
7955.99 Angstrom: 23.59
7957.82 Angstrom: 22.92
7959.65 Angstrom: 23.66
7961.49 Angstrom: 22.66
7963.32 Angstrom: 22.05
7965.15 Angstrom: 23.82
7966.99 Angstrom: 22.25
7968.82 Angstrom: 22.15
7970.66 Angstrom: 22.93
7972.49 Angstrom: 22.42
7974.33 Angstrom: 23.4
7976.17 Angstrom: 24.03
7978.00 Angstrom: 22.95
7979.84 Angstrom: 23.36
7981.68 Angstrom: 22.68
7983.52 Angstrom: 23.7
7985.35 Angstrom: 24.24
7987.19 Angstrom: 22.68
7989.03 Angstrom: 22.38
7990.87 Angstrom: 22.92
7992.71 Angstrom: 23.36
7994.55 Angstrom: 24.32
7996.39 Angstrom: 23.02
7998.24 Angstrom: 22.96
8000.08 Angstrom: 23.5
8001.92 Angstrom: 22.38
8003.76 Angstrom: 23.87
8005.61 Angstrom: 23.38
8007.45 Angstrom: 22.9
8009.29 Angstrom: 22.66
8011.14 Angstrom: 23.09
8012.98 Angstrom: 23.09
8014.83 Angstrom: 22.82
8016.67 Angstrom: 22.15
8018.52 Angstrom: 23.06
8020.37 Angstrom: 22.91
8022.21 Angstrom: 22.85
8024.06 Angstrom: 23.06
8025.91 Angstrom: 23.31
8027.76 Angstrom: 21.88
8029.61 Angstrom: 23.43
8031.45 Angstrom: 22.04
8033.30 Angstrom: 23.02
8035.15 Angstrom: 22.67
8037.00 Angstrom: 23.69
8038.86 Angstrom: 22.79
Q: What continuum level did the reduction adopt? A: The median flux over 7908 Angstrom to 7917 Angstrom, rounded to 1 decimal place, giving 22.9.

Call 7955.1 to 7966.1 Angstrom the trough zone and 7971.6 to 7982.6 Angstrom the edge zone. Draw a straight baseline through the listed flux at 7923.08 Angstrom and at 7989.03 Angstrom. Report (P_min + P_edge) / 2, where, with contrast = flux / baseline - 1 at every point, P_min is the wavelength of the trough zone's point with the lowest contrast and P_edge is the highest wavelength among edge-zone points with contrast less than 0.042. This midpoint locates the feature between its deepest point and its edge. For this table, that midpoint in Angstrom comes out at 7972.5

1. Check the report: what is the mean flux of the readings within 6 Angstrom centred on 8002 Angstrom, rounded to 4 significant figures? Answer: 23.25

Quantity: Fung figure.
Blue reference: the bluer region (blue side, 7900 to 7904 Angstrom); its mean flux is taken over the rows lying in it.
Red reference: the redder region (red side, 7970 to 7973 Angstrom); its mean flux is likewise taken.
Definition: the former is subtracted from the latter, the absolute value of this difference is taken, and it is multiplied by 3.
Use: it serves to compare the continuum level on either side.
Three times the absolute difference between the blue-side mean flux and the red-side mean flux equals 1.3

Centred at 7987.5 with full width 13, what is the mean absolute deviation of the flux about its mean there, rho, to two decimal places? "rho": 0.54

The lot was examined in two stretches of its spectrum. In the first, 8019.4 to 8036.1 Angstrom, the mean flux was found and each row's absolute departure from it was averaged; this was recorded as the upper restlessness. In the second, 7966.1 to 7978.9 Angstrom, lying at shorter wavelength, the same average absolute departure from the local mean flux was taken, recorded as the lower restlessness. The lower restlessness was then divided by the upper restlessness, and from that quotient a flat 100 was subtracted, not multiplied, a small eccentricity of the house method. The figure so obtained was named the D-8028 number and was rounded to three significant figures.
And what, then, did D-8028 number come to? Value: -98.7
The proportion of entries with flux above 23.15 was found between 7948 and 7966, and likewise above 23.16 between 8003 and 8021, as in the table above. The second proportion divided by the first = 0.5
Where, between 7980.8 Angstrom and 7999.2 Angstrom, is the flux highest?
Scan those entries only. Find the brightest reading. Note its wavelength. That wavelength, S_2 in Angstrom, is 7994.55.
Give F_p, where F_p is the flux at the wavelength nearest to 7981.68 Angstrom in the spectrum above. 22.68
